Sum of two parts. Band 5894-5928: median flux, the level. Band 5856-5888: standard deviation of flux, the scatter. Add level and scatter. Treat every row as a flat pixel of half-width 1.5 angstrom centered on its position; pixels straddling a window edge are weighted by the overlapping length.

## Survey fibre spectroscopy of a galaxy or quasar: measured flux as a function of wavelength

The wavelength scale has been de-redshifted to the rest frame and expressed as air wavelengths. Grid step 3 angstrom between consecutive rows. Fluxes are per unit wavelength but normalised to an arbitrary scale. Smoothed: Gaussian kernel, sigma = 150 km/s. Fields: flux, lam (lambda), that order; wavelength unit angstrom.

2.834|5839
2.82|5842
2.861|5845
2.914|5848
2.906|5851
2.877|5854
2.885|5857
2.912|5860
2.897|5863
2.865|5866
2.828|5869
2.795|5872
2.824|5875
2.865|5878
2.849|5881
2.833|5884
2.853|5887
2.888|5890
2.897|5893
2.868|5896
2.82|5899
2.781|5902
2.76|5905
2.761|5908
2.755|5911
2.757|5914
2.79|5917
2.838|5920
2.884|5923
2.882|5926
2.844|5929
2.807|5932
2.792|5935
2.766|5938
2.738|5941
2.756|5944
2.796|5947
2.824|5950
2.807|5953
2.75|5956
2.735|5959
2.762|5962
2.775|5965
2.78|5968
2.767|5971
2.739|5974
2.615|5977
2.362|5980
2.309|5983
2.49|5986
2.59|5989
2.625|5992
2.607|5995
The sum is 2.82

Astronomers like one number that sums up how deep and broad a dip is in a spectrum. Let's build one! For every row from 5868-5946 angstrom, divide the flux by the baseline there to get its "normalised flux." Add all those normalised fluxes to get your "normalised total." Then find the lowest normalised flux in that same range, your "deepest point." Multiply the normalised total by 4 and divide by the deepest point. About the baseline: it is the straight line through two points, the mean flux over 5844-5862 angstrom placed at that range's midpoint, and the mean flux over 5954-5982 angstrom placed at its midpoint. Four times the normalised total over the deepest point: 107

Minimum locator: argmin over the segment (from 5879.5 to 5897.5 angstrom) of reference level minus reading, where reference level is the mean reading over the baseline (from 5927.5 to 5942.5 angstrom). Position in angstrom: 5893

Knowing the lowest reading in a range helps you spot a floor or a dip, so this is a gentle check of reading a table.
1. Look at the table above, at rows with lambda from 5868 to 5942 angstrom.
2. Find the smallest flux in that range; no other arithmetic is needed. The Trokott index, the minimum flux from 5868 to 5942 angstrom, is 2.738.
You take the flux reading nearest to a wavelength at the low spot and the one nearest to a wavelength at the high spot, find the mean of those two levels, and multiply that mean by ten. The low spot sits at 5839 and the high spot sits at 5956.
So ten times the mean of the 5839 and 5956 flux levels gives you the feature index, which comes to 27.9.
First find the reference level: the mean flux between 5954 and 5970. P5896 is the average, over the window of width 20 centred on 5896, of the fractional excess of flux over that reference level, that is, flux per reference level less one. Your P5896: 0.028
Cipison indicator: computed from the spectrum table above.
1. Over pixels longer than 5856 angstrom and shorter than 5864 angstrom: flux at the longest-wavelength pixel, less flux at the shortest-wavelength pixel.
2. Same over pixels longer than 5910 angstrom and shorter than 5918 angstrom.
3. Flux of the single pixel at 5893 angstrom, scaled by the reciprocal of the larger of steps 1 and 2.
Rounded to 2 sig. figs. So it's 83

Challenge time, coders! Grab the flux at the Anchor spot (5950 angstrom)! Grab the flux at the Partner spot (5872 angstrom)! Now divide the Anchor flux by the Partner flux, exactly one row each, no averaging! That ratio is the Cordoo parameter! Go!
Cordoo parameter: 1.01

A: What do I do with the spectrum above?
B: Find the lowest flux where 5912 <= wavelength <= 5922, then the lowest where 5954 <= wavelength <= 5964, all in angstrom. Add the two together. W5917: 5.49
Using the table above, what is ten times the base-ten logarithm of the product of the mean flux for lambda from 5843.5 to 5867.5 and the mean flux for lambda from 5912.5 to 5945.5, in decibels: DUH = 9.09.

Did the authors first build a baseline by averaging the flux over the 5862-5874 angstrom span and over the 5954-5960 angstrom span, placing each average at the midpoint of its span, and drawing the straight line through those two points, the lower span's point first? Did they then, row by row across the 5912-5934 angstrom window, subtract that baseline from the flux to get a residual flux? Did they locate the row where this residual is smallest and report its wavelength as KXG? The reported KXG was 5914 angstrom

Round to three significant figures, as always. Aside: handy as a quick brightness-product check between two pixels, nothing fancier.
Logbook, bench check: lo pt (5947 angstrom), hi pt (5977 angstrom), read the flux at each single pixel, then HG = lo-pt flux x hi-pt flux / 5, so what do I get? 1.46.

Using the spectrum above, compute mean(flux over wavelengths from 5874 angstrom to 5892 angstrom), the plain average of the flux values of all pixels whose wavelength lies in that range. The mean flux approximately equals 2.85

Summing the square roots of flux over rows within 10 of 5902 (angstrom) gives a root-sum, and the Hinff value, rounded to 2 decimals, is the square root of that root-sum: 3.42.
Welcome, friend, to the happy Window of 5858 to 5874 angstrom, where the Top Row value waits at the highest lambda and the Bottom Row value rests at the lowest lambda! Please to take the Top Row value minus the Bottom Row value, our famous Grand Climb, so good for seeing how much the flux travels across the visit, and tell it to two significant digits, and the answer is -0.12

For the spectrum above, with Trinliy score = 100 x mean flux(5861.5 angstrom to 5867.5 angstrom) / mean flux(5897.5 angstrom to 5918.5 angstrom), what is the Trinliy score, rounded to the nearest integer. 104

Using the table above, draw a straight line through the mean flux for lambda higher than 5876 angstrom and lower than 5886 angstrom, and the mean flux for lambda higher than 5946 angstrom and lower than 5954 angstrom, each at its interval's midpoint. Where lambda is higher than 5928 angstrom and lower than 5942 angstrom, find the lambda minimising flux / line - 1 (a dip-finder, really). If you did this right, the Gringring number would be 5941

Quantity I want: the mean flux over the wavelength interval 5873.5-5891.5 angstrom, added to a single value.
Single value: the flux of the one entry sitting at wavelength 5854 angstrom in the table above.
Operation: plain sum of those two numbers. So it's 5.73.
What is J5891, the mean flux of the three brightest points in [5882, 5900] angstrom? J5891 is 2.88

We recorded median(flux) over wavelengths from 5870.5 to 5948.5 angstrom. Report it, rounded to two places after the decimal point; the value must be 2.81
